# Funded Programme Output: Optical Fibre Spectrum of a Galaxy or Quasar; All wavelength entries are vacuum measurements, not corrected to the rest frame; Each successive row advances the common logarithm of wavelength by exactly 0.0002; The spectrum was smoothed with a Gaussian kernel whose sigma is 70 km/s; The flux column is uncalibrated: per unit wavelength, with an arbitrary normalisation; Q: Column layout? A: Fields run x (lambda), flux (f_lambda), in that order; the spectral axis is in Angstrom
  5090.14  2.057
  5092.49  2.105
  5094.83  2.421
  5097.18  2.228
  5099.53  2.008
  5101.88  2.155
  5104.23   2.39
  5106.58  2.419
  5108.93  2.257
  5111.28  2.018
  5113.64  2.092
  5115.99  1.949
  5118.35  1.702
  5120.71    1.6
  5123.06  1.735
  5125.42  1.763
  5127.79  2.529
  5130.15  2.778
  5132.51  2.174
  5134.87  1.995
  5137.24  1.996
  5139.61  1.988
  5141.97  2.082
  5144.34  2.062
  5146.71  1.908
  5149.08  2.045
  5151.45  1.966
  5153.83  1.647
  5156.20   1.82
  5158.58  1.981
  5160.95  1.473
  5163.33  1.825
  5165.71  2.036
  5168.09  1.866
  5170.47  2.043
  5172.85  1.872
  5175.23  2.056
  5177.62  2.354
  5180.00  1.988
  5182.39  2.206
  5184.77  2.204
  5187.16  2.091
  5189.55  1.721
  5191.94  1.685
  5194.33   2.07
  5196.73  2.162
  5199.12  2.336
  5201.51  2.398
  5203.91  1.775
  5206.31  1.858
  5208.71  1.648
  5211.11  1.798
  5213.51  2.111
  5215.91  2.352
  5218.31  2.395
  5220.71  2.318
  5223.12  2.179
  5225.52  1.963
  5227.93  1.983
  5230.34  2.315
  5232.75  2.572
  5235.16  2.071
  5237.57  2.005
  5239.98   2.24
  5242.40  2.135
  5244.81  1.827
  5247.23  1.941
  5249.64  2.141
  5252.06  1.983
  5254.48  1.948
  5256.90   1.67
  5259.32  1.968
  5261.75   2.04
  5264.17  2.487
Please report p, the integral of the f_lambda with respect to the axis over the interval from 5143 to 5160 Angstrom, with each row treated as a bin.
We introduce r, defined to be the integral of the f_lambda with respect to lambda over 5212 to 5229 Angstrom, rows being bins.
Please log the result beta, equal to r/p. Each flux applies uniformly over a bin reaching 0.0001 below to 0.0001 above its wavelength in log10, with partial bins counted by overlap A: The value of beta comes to 1.14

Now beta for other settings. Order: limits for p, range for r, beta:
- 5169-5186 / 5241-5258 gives 0.93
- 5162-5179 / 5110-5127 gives 0.93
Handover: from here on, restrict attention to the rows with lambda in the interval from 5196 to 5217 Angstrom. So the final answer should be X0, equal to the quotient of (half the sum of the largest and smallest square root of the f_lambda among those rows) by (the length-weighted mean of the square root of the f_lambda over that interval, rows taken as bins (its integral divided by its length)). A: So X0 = 0.99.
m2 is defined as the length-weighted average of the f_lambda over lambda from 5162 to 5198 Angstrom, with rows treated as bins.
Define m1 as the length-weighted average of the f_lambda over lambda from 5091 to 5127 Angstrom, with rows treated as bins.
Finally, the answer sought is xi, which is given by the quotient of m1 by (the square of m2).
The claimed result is 0.51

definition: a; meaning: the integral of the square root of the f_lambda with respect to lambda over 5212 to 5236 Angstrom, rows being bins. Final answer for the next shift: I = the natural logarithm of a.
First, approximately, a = 36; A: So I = 3.6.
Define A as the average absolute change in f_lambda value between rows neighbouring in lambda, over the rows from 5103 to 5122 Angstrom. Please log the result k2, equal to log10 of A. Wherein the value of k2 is -0.85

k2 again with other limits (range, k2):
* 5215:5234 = -0.81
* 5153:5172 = -0.60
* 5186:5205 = -0.60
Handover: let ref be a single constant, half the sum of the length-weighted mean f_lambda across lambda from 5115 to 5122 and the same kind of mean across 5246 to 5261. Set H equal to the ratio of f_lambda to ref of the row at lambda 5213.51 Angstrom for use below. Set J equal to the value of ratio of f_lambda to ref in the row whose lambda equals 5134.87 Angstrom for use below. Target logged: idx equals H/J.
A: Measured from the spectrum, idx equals 1.06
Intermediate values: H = 1.1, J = 1.08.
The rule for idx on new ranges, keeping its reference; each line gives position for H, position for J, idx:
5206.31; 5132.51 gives 0.85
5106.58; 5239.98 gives 1.08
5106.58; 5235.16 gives 1.17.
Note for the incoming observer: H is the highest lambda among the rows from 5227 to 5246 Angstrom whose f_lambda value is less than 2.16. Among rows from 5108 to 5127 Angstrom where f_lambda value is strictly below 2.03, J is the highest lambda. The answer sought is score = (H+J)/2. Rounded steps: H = 5244.81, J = 5125.42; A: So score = 5185.1 Angstrom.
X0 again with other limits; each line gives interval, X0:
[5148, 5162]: 0.98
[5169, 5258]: 1.01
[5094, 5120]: 0.98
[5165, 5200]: 0.99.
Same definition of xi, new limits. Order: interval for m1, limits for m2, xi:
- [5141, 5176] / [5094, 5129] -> 0.44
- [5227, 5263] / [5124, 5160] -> 0.49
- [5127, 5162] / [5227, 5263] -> 0.48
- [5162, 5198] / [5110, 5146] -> 0.49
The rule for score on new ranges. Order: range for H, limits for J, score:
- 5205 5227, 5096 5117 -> 5170.8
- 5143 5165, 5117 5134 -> 5144.4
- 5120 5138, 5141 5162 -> 5149.1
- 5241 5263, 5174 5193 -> 5226.8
